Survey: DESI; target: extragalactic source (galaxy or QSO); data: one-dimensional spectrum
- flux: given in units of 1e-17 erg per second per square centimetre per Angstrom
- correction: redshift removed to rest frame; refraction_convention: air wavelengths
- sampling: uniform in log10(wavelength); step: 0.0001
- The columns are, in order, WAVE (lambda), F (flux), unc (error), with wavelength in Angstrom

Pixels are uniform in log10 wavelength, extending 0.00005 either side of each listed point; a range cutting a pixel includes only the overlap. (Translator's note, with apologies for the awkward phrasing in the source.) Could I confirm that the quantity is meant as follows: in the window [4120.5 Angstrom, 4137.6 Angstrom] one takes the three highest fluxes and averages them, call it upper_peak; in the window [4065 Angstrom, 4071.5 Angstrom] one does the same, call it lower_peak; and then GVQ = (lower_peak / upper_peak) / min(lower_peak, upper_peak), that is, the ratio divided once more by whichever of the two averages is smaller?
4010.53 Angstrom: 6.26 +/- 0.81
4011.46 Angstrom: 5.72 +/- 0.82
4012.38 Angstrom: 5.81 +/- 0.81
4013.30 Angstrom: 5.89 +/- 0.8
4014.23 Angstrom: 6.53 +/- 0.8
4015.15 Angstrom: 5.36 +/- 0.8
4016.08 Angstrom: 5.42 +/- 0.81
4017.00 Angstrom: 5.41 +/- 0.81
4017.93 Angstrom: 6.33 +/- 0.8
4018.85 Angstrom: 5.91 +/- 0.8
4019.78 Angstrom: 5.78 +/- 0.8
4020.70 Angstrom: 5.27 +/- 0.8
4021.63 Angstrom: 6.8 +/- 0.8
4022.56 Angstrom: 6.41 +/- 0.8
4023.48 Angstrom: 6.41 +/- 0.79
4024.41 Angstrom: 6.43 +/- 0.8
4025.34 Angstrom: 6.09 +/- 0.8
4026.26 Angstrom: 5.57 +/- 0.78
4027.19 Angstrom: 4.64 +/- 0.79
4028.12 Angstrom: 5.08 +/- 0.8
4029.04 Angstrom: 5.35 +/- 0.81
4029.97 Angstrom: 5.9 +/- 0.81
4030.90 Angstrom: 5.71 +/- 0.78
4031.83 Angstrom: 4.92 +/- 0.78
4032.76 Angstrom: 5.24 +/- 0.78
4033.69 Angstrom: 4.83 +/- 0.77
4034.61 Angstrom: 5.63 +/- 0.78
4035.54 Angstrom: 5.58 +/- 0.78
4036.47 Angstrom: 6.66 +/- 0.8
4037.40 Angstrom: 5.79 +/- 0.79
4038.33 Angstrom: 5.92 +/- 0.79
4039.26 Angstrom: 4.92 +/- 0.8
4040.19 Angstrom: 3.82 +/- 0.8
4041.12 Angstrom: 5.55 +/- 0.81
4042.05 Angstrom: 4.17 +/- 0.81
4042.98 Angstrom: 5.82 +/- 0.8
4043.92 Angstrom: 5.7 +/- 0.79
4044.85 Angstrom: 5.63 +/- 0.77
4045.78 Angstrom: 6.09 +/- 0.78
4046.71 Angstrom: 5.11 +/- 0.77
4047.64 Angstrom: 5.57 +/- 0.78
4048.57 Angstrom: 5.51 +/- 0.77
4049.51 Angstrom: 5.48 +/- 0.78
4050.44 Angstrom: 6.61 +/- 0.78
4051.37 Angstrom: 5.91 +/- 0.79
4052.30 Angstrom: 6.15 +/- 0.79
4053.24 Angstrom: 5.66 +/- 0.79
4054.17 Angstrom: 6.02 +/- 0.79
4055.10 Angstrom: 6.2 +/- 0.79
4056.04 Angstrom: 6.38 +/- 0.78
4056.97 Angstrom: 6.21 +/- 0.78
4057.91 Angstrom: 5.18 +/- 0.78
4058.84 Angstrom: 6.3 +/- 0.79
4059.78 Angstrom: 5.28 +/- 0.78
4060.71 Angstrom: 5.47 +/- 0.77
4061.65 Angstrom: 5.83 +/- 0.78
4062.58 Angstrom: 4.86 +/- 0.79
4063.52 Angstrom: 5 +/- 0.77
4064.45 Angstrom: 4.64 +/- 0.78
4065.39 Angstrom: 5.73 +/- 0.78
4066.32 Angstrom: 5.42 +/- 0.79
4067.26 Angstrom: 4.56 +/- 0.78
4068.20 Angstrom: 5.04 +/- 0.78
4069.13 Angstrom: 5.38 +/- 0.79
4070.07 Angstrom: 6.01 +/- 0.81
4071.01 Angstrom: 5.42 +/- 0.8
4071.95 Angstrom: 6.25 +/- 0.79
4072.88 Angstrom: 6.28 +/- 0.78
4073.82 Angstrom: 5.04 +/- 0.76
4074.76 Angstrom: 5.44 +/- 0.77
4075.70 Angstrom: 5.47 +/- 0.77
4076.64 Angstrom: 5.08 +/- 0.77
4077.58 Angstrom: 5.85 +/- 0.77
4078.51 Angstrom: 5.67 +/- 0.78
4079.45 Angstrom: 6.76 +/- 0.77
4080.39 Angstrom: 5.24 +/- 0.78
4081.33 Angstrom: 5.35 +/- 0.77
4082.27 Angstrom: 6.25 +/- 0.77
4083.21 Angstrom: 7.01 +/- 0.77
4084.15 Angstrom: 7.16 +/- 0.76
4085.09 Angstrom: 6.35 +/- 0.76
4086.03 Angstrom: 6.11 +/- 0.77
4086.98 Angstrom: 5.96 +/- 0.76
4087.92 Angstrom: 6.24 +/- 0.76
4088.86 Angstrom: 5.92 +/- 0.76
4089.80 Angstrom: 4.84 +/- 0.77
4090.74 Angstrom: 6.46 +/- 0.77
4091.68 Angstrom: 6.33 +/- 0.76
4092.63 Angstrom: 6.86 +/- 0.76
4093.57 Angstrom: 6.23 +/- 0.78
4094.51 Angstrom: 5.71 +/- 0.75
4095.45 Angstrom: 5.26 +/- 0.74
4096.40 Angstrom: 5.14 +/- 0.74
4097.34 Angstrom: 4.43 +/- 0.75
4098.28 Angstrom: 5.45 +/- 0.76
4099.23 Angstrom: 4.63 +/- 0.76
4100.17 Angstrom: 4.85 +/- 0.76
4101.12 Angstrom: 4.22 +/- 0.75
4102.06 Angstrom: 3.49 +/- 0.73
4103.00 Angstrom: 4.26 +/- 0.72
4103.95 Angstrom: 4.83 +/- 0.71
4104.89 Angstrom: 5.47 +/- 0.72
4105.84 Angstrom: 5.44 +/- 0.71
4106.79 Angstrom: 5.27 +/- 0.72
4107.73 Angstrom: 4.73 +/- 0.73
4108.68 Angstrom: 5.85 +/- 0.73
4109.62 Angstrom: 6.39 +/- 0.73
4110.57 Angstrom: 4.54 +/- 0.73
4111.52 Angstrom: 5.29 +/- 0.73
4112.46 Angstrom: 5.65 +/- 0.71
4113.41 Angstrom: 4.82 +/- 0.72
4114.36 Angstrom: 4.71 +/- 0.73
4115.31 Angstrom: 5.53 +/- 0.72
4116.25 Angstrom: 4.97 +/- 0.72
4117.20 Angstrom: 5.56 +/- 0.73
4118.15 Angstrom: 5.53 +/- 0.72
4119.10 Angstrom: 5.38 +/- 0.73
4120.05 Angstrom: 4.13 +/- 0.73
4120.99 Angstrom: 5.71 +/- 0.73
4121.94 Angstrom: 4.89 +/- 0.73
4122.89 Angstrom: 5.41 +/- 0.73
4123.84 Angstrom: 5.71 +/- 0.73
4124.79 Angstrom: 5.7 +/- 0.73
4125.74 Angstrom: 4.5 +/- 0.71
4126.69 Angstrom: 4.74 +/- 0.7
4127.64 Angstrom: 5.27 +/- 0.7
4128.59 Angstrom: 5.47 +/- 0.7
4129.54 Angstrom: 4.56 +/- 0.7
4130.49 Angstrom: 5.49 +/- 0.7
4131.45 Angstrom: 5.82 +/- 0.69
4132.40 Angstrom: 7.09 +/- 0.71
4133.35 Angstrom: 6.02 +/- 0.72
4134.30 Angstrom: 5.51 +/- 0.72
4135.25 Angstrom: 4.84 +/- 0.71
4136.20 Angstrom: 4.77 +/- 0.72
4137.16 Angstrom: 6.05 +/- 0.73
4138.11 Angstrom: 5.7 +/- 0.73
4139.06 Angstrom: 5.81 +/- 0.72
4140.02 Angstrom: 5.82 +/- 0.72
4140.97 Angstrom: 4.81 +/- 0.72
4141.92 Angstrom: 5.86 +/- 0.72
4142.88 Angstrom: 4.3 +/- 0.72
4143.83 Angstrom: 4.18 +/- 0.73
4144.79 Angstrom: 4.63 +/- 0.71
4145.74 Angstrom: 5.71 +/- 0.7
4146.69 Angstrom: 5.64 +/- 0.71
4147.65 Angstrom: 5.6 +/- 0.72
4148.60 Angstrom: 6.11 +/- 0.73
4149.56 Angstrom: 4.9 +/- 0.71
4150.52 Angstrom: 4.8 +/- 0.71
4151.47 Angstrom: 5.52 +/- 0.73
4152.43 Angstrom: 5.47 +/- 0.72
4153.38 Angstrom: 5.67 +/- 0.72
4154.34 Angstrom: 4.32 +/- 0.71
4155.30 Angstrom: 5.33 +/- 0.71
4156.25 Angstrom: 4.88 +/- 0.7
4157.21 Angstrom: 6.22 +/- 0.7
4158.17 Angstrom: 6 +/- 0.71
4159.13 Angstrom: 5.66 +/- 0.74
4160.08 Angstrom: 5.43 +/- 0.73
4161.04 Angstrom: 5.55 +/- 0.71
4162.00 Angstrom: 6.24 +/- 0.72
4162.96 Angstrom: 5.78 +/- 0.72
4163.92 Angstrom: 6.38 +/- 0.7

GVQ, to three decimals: 0.157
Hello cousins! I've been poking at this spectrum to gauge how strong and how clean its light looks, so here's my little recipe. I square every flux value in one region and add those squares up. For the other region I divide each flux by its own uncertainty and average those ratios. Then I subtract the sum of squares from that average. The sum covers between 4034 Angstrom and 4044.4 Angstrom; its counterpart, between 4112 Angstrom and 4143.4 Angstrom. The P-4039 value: -322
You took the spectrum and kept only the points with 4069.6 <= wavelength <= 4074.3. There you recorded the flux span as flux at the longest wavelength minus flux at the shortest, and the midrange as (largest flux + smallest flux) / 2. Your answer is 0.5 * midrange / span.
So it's -3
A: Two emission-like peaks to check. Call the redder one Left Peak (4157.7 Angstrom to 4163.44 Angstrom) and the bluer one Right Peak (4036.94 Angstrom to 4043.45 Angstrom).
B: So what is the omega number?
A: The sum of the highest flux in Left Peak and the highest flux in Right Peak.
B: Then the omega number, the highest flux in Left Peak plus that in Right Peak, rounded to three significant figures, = 12.2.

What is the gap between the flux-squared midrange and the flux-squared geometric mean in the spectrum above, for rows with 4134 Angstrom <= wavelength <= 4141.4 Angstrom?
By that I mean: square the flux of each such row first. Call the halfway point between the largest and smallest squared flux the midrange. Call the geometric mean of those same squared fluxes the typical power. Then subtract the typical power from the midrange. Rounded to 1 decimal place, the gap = 0.6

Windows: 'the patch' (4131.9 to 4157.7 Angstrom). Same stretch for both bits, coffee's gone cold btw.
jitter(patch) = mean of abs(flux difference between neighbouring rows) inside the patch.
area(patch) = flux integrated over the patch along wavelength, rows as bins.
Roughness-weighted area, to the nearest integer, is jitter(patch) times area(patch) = 88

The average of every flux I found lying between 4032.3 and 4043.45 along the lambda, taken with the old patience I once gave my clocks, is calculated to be 5.33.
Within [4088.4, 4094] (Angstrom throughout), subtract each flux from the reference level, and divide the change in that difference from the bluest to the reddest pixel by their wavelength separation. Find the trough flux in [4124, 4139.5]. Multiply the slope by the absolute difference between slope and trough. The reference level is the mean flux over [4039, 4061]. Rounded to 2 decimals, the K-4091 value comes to -0.30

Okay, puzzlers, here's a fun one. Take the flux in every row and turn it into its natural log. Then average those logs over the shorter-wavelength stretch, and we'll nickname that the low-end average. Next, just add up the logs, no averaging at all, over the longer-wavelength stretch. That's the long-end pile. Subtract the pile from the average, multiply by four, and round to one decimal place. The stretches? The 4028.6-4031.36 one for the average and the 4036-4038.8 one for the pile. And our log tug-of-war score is -14.8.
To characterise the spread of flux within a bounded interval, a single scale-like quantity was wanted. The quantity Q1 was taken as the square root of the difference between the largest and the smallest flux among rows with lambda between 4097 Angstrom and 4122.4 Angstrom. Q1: 1.70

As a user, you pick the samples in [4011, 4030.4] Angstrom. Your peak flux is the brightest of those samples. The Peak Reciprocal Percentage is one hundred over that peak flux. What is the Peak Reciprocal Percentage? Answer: 14.7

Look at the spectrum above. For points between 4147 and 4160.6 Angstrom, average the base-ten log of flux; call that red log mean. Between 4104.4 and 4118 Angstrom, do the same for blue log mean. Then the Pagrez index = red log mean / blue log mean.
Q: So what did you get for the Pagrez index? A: 1.013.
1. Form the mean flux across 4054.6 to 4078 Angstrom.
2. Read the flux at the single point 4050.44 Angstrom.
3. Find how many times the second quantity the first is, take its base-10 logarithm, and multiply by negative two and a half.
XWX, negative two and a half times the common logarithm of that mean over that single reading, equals 0.193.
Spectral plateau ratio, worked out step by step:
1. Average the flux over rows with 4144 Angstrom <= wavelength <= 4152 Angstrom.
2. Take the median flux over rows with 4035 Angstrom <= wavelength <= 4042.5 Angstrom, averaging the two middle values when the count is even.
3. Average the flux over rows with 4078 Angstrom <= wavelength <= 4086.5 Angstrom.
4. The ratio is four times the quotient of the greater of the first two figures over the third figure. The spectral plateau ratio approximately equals 3.58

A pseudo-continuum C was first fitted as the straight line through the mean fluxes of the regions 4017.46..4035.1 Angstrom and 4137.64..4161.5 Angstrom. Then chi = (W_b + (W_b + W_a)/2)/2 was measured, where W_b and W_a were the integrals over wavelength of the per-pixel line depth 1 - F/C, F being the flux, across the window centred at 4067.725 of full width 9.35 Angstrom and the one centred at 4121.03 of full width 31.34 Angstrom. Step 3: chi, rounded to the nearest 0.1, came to 0.5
